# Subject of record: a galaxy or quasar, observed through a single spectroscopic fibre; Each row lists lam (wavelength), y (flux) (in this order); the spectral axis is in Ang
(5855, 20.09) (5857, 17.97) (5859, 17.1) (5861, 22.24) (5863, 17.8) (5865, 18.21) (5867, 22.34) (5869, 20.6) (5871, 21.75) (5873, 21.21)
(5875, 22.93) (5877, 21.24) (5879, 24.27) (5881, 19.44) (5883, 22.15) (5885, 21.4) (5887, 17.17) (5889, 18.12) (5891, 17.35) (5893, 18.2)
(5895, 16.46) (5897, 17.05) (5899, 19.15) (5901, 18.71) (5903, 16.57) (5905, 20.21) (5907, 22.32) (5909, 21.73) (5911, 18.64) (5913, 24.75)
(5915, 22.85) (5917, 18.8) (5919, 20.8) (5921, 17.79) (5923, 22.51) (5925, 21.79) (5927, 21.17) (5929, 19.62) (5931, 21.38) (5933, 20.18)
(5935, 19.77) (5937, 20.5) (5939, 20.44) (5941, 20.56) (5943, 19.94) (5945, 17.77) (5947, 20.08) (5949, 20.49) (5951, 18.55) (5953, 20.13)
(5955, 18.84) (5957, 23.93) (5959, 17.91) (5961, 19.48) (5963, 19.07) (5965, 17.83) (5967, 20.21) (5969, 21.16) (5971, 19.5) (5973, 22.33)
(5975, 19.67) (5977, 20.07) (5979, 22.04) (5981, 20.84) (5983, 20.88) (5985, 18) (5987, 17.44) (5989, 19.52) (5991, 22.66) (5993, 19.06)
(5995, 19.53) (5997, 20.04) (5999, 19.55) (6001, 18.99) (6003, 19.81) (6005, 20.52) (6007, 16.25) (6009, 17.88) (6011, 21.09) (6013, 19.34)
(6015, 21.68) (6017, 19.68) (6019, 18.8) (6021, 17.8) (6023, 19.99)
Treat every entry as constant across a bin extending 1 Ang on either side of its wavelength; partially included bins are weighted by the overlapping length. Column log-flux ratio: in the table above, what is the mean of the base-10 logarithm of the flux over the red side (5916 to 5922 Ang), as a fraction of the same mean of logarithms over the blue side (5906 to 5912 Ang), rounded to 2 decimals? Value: 0.97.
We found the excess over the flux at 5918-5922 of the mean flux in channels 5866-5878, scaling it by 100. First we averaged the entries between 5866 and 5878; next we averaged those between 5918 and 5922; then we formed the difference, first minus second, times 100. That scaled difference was 238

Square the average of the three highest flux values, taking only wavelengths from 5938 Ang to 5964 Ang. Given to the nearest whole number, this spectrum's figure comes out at 469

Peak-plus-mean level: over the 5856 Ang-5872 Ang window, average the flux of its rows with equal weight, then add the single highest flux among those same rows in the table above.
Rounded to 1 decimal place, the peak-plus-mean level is 42.1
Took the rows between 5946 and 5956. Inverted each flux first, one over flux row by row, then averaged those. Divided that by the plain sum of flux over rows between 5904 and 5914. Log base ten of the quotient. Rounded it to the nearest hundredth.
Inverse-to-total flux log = -3.32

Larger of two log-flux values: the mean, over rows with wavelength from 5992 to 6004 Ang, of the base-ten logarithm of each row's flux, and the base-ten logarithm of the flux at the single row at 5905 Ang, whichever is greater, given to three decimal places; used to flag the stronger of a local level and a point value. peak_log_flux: 1.306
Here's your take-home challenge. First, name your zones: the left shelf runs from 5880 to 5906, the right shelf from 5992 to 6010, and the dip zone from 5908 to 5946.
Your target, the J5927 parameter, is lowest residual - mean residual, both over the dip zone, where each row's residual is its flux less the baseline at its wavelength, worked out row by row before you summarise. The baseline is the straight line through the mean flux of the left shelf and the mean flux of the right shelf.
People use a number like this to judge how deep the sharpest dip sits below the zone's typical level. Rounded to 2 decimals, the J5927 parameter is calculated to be -2.88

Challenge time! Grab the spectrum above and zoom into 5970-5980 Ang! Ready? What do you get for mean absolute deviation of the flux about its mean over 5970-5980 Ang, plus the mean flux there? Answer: 21.9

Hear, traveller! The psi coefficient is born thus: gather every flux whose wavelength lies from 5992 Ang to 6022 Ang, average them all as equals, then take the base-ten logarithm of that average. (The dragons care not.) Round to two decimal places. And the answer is 1.29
